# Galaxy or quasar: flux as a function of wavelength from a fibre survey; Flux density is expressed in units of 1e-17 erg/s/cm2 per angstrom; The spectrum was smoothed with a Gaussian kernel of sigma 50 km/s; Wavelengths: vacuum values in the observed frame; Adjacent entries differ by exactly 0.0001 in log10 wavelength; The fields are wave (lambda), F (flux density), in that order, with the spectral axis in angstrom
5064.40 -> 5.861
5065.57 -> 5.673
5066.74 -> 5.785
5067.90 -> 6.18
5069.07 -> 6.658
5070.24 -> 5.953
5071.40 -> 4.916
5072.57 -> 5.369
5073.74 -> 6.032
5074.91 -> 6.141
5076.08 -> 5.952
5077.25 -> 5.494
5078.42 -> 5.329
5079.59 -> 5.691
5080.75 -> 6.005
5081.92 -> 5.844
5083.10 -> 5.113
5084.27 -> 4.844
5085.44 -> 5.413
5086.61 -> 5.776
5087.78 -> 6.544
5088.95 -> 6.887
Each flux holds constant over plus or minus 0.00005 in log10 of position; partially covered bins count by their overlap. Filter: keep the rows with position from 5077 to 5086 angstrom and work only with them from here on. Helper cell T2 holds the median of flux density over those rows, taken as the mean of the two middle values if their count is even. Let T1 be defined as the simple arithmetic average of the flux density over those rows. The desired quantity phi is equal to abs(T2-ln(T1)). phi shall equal 3.75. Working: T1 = 5.47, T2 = 5.45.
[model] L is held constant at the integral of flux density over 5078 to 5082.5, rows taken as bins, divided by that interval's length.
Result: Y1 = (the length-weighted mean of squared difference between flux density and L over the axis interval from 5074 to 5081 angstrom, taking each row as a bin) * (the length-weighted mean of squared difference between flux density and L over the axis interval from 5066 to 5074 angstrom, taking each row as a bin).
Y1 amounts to 0.024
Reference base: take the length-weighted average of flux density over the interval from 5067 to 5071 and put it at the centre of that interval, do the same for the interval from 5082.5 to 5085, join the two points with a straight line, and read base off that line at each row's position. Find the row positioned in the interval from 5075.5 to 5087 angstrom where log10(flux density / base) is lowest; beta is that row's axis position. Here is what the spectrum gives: 5084.27 angstrom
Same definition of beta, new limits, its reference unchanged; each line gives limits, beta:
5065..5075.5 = 5071.40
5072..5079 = 5072.57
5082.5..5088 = 5084.27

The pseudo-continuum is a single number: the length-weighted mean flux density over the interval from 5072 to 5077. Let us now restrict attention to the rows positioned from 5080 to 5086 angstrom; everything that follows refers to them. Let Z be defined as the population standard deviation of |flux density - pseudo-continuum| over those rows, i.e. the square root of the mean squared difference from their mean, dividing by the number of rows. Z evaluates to 0.36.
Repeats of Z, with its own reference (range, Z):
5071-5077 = 0.29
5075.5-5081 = 0.15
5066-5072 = 0.36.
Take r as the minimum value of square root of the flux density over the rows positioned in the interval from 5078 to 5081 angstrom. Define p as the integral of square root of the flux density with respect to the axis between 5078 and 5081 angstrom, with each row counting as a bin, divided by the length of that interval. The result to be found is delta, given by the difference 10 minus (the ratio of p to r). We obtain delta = 8.967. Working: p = 2.39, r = 2.31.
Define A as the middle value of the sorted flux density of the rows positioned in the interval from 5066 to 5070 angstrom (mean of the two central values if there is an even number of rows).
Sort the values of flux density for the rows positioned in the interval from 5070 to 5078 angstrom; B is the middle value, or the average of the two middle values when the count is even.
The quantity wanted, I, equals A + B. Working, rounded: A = 6.18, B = 5.95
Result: 12.1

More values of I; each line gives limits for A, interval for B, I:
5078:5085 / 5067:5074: 11.5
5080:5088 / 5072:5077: 11.8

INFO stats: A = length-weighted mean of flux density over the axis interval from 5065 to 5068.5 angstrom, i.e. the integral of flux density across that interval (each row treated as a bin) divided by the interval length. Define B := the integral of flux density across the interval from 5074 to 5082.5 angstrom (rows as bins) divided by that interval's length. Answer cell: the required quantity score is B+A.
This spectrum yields 11.7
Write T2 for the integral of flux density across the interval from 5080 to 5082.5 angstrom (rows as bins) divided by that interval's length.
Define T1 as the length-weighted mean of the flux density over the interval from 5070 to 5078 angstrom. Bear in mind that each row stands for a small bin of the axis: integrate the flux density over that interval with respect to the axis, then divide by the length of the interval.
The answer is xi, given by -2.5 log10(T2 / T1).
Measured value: -0.05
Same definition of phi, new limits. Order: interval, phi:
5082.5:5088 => 3.70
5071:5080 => 3.87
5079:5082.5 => 4.08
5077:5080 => 3.79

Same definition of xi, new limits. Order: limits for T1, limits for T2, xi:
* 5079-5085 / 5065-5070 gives -0.11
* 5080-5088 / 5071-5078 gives -0.01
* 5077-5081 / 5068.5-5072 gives -0.04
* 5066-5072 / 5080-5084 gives 0.06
